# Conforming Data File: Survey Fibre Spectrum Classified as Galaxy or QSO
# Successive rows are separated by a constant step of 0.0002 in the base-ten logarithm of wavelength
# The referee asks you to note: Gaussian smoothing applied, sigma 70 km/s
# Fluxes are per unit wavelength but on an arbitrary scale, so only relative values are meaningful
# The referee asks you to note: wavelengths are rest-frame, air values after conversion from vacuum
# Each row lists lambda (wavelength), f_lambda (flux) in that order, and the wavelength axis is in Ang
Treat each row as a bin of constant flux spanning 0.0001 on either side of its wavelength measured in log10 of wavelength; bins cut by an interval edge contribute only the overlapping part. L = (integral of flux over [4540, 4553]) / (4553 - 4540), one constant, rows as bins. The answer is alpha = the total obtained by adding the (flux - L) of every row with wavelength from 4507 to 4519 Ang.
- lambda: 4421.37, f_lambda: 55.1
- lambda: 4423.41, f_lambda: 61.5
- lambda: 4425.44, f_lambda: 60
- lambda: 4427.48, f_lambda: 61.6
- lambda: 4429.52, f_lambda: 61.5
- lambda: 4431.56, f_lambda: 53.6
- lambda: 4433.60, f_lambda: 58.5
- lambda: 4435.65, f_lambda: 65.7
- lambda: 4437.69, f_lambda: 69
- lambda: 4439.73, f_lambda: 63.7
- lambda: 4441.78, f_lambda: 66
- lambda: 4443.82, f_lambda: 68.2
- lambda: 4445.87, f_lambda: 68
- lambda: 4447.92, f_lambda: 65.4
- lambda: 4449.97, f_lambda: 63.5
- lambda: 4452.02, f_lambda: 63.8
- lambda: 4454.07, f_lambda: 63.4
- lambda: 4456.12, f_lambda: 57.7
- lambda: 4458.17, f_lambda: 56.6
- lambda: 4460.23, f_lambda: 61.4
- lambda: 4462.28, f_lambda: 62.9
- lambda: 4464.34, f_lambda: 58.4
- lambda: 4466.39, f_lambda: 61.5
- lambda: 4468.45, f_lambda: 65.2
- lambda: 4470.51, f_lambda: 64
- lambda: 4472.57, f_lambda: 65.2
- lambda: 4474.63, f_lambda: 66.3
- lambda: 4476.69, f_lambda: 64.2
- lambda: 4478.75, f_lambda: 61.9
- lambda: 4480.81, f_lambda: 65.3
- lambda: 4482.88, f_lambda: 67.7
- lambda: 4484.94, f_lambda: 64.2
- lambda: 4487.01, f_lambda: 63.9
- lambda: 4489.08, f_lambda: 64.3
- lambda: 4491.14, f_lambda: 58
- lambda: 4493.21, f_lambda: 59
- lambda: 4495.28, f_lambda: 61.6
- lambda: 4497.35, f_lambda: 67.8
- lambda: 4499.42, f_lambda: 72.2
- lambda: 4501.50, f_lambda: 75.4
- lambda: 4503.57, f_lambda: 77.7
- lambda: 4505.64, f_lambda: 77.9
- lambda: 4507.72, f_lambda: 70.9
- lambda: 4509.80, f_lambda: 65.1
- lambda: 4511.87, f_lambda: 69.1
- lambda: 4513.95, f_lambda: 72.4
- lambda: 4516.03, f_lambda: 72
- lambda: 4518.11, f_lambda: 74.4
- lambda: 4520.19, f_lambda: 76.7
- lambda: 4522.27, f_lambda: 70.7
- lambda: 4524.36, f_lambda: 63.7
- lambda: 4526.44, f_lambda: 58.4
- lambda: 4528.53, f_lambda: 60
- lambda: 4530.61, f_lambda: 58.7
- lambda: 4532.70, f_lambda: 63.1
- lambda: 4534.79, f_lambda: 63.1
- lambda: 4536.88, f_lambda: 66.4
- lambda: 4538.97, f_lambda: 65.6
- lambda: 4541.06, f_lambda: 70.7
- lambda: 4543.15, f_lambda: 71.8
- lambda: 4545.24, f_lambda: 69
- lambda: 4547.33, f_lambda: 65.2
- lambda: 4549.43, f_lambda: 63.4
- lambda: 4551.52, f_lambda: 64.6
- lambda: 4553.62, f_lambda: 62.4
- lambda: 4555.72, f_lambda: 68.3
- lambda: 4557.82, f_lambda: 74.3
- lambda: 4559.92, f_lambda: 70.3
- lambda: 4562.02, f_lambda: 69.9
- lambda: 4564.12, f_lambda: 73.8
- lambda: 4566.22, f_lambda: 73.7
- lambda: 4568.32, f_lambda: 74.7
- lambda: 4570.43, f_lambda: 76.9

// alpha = 20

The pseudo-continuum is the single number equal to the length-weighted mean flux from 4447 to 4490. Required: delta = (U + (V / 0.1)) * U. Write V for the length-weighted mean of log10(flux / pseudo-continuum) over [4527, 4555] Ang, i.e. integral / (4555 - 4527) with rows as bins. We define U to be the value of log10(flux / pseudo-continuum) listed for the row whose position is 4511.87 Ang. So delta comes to 0.0057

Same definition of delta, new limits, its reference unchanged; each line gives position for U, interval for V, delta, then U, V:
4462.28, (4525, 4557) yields -0.0002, -0.0019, 0.010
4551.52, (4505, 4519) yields 0.0053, 0.0097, 0.053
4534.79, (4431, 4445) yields 0.0000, -0.0005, 0.004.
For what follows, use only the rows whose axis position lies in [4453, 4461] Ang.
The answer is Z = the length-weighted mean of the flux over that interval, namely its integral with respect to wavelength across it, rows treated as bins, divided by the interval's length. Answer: 60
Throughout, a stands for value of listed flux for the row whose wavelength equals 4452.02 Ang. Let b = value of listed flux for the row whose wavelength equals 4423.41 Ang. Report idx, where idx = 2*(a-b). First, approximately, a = 63.8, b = 61.5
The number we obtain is 5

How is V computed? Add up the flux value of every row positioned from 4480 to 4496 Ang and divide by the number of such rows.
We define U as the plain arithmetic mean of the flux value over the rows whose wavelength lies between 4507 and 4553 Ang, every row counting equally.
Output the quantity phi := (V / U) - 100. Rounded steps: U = 67.0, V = 63.0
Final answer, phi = -99.1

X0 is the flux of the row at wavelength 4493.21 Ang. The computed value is 59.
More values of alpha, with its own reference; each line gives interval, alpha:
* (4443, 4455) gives -12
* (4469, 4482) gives -17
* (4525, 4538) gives -34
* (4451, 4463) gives -38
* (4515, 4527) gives 12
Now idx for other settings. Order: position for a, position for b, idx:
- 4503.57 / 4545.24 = 17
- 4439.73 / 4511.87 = -11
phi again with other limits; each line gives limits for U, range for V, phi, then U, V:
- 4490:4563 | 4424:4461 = -99.1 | 67.7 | 62.6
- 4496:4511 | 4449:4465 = -99.2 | 72.4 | 61.0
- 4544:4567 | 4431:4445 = -99.1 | 68.6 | 63.5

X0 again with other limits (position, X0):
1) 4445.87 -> 68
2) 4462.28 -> 62.9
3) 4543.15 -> 71.8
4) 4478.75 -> 61.9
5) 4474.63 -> 66.3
